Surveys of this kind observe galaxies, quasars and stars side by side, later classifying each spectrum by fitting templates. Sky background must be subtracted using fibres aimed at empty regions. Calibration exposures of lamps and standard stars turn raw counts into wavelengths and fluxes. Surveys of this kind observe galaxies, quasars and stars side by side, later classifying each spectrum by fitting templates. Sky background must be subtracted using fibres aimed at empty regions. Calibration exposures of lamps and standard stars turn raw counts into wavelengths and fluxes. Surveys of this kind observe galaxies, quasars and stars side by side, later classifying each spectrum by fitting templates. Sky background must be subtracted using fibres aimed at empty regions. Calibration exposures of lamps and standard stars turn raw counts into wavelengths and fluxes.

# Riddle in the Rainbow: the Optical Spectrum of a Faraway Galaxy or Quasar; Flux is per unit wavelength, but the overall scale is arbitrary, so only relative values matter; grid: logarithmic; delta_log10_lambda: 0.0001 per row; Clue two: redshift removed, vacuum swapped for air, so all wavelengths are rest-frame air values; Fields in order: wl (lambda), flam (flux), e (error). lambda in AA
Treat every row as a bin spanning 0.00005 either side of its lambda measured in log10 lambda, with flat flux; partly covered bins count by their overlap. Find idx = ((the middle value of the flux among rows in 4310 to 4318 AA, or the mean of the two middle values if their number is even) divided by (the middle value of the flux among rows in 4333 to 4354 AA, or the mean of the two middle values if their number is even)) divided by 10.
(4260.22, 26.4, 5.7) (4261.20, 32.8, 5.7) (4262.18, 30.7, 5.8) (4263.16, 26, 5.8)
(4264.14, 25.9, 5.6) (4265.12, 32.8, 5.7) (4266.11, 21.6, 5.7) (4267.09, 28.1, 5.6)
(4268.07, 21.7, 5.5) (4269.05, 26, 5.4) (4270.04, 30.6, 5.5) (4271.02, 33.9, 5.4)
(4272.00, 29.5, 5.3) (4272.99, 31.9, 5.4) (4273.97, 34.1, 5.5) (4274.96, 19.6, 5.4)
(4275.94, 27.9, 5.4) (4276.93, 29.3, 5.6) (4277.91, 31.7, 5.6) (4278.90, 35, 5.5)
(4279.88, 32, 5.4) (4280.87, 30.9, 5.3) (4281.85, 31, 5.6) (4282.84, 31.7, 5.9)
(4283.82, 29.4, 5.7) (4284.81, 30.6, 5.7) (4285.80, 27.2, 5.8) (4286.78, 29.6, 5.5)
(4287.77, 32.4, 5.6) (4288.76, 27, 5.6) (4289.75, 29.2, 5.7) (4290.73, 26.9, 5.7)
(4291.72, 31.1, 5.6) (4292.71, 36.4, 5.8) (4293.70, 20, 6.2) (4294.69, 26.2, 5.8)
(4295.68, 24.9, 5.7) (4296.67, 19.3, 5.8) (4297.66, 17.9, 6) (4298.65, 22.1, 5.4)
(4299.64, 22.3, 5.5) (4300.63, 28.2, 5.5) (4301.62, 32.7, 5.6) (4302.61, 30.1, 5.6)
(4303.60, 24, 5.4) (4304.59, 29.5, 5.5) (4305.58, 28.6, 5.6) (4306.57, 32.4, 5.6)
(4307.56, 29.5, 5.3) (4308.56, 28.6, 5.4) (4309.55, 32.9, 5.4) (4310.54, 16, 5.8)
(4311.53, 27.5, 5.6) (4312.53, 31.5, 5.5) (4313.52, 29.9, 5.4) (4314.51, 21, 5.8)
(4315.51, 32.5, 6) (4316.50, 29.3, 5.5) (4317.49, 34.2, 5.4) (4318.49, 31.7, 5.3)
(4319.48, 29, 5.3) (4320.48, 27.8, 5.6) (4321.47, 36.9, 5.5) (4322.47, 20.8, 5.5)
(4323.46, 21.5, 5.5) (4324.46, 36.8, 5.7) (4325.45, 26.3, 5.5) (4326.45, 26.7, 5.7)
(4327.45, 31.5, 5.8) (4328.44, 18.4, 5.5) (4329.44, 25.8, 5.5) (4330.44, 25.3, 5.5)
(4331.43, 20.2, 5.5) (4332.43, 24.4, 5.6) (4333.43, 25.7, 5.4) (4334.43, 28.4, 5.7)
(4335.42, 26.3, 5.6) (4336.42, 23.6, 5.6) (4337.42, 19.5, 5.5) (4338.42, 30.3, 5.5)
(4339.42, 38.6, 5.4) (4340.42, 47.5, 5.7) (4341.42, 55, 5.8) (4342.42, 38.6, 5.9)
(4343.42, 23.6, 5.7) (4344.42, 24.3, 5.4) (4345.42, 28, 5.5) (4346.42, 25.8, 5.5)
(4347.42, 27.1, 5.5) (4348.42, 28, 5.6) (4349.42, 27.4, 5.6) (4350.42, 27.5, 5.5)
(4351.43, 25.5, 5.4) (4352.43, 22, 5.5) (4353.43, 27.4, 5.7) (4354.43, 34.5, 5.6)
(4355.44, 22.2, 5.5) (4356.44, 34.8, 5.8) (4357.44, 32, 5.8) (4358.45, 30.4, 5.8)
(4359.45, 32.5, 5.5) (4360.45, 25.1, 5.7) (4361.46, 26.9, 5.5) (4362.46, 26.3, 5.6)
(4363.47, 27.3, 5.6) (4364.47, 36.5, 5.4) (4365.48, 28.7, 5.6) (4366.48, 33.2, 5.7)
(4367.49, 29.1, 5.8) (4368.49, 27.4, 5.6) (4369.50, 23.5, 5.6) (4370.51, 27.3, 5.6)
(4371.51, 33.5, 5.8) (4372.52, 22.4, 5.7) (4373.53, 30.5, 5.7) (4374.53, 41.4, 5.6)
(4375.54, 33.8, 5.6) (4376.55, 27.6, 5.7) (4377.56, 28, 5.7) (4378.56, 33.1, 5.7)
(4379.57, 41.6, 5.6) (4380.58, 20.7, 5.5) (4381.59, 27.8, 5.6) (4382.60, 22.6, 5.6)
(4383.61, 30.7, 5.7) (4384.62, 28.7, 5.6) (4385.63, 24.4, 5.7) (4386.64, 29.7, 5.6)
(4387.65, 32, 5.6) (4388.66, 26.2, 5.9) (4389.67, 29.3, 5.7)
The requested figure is 0.108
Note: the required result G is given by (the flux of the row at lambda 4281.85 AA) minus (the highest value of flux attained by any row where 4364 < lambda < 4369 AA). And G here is -5.5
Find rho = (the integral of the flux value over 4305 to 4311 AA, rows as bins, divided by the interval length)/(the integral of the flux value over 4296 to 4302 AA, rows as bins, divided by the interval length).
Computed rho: 1.19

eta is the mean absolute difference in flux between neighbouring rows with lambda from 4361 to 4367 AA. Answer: 4.6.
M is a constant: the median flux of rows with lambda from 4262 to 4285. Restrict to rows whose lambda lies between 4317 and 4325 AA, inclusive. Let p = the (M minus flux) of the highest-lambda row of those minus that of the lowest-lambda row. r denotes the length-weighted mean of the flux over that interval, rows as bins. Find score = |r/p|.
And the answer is 11.5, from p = -3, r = 29.8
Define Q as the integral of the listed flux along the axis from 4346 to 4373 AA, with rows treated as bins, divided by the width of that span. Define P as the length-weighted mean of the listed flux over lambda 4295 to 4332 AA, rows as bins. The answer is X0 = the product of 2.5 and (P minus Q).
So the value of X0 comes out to -3.0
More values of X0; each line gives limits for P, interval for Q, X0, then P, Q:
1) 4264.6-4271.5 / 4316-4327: -3.5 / 27.8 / 29.19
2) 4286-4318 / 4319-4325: -2.9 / 27.6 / 28.79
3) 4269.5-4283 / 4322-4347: 5.2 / 30.6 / 28.53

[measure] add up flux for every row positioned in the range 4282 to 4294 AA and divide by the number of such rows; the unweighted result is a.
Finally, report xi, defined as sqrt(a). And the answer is 5.41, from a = 29.3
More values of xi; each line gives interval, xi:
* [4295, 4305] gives 5.01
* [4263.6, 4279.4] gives 5.36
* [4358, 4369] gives 5.42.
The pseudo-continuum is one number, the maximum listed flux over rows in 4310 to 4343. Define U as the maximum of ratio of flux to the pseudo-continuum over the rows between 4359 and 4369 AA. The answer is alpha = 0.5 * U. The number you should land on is 0.332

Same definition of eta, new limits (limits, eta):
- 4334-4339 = 4.9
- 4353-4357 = 10.7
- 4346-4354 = 2.0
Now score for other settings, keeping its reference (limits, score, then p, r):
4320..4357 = 4.1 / -7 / 28.5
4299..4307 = 2.8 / -10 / 28.3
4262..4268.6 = 2.9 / 9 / 26.5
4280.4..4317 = 17.4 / 2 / 27.8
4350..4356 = 5.0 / 5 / 26.6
